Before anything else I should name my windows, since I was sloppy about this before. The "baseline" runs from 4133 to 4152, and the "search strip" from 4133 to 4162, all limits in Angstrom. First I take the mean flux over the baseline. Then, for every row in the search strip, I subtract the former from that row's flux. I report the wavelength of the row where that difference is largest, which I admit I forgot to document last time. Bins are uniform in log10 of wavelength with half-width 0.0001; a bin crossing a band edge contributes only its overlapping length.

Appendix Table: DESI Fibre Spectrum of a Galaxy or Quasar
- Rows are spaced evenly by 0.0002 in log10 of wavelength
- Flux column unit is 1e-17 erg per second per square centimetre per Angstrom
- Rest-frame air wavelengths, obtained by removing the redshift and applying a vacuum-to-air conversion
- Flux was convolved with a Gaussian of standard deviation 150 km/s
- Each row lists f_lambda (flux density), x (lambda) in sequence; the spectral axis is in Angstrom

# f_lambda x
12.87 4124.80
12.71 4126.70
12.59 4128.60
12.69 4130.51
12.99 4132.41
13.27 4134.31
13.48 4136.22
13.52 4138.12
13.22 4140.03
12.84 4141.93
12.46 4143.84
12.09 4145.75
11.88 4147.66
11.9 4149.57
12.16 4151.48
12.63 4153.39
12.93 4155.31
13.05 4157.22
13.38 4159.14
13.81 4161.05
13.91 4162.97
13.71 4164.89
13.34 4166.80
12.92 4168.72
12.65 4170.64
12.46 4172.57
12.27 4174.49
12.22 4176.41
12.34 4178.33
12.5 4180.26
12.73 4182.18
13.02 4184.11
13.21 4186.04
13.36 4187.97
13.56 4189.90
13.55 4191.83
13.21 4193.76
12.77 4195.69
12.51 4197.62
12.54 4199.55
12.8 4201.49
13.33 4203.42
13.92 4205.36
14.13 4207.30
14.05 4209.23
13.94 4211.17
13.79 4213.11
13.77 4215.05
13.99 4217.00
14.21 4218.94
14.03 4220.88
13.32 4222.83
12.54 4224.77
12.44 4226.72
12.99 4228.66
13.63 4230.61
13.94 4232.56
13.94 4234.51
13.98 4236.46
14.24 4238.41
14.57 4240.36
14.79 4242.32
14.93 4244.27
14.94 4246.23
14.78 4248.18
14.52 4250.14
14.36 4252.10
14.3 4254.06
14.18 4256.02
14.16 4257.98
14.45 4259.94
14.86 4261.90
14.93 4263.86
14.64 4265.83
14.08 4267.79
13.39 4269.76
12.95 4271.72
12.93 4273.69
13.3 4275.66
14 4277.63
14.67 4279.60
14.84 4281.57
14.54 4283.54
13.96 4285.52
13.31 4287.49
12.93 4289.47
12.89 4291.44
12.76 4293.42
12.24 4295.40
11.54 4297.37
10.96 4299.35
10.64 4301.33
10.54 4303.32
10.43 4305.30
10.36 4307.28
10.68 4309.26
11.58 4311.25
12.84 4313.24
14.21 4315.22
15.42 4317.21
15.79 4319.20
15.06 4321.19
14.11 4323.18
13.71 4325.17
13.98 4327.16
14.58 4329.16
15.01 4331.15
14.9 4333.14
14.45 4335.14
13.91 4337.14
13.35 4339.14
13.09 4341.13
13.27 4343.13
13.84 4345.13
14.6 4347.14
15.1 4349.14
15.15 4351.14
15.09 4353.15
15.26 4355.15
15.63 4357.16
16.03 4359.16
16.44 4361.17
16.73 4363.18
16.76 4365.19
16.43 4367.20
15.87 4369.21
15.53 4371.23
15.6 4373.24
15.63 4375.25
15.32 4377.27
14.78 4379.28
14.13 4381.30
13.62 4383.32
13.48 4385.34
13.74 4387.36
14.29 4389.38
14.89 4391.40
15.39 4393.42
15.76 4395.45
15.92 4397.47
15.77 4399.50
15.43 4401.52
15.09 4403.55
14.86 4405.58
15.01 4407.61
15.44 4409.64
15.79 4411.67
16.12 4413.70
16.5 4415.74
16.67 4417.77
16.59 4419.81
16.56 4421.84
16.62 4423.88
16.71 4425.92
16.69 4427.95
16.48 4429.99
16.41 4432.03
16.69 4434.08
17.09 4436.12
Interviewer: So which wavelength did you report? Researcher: 4161.05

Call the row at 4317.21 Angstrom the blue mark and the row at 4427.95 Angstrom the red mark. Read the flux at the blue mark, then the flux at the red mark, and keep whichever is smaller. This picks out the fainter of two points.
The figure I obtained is 15.4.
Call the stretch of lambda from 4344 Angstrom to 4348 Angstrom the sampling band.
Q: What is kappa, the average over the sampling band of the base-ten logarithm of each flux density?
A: 1.15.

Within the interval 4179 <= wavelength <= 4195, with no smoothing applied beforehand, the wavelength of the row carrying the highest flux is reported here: 4189.90 Angstrom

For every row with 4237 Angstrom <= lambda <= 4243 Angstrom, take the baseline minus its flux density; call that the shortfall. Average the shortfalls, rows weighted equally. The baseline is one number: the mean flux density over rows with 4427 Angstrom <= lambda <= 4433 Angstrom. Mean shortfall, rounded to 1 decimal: 2.0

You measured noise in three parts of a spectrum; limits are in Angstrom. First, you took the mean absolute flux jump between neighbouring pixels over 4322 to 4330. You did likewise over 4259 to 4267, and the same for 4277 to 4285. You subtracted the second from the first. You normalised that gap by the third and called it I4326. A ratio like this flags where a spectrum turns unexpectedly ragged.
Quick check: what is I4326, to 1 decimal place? 0.4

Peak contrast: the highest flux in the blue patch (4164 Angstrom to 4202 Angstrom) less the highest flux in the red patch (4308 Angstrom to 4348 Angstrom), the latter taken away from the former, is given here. -2.1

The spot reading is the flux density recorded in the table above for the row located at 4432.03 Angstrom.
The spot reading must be 16.41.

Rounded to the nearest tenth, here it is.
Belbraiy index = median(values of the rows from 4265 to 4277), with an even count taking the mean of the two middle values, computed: 13.3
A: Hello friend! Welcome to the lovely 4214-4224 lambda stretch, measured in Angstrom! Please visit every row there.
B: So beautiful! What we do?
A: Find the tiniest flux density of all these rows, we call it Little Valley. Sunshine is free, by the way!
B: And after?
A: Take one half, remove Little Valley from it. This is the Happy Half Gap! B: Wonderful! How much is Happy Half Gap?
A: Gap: -12.8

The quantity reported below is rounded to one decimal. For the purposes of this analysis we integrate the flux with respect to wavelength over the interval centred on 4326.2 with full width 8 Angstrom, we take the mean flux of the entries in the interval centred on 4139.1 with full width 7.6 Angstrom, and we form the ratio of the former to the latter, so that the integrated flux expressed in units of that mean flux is 8.5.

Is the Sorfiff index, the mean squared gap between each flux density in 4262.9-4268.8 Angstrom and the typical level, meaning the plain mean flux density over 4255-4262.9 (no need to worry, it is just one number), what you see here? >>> 0.14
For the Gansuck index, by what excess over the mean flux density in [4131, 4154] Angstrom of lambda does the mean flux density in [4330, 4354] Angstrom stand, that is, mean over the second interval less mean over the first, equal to 1.6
